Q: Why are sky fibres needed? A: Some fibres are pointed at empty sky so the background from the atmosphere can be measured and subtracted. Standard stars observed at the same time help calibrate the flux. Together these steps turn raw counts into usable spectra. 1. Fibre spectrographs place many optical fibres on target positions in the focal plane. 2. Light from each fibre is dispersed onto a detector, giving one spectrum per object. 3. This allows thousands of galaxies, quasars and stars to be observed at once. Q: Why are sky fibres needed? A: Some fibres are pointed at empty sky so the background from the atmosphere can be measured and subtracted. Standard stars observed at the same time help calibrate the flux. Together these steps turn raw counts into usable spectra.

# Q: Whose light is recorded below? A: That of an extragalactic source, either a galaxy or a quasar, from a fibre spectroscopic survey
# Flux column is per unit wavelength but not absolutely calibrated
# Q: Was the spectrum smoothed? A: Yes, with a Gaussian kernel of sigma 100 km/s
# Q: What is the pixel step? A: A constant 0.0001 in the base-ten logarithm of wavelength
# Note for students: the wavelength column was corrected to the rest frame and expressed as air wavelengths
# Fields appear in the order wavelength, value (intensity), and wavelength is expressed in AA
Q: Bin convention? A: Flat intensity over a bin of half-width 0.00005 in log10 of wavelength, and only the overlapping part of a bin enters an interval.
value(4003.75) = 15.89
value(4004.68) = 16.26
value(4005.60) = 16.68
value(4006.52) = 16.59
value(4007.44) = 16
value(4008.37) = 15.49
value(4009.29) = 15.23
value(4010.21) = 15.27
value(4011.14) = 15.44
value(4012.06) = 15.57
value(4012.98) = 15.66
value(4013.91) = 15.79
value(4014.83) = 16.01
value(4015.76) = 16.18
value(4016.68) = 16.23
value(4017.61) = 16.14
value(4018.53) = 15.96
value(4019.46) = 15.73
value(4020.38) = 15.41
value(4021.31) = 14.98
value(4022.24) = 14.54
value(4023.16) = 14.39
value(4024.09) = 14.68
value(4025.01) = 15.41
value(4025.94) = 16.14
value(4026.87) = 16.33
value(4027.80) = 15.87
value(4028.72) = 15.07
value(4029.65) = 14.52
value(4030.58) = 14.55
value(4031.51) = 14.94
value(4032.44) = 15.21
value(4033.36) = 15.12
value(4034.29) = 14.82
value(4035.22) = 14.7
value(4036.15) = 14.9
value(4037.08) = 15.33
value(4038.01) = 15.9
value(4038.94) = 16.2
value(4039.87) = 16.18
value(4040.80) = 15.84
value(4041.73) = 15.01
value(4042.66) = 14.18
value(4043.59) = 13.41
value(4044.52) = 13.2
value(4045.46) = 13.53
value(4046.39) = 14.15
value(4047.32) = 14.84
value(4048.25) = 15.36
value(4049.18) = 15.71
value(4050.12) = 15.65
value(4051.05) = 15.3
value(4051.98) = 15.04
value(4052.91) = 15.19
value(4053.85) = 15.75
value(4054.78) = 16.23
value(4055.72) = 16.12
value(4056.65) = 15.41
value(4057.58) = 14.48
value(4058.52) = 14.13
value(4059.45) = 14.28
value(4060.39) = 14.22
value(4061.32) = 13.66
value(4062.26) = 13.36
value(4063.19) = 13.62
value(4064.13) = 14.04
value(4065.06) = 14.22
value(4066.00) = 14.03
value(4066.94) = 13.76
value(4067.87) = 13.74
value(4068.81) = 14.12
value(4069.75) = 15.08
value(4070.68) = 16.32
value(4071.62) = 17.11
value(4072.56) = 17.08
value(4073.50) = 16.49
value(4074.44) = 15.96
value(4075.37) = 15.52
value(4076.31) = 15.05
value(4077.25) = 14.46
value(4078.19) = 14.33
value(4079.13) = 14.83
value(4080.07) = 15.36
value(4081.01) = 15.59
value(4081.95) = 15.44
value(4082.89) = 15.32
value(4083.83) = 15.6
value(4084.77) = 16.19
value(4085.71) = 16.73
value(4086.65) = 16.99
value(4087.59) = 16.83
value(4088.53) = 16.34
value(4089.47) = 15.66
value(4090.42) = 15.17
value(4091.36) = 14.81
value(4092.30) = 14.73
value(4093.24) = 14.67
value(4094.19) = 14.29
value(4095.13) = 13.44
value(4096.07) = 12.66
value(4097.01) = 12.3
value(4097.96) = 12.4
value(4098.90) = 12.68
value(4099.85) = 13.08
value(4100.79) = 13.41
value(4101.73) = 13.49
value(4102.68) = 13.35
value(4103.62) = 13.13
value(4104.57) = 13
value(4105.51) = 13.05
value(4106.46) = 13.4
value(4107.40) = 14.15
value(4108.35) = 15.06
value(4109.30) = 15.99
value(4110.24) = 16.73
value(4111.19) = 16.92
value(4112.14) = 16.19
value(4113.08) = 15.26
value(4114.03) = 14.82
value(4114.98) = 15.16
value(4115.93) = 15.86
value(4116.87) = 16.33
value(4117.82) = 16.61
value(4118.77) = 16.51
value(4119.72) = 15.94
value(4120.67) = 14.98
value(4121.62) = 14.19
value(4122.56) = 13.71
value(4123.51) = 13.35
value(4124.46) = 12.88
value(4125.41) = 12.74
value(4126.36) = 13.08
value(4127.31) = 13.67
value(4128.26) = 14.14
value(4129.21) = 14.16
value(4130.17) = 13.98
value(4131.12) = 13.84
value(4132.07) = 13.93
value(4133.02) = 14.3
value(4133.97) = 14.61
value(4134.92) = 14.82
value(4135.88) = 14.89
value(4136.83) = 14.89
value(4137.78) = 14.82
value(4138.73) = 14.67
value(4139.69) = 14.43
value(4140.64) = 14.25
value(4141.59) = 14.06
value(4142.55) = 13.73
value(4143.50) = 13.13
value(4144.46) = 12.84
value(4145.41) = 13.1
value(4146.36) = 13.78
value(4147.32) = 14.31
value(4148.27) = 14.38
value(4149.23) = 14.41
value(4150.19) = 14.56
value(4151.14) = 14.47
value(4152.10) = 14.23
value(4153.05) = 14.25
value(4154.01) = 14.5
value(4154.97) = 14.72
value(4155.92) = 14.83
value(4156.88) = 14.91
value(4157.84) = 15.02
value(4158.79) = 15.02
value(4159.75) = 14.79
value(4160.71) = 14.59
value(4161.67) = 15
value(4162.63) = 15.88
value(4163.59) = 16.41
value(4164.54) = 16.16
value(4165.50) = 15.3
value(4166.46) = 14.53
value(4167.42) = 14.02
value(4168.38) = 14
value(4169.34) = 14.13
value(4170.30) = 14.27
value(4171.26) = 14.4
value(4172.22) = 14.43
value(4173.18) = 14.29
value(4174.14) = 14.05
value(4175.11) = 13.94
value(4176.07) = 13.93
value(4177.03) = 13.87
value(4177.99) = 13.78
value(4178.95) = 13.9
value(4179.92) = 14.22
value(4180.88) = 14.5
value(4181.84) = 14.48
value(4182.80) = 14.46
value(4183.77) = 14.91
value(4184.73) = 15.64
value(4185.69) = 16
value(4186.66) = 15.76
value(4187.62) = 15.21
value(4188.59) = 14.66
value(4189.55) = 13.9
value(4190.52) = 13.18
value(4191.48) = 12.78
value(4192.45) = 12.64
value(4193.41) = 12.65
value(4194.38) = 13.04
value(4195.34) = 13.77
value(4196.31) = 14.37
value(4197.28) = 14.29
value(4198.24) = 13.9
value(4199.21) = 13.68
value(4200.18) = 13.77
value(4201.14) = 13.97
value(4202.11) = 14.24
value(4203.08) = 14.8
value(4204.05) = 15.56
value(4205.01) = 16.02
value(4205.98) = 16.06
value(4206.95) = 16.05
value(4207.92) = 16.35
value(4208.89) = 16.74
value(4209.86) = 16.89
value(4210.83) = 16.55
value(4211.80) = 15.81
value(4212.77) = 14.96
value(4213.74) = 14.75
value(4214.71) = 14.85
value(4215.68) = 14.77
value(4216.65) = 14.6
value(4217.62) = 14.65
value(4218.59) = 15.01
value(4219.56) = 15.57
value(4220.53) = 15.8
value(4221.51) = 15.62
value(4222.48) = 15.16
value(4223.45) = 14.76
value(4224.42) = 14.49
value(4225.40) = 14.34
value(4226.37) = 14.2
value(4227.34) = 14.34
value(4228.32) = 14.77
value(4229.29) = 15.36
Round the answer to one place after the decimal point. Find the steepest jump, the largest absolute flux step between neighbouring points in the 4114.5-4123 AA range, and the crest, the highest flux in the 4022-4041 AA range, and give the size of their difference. 15.4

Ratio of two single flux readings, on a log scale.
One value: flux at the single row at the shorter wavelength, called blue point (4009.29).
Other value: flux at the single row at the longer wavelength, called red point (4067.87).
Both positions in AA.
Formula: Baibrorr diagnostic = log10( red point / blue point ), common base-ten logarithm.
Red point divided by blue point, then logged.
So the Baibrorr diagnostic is -0.0447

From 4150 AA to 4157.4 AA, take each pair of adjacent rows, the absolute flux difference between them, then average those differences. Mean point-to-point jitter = 0.1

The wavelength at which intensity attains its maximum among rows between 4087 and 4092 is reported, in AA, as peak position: 4087.59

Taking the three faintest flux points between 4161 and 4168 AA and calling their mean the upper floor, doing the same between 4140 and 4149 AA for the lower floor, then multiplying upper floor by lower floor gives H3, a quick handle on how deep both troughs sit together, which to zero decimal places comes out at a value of 189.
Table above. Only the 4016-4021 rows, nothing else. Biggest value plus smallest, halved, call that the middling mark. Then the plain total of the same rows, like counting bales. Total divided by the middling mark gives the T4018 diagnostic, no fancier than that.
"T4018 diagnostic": 5.02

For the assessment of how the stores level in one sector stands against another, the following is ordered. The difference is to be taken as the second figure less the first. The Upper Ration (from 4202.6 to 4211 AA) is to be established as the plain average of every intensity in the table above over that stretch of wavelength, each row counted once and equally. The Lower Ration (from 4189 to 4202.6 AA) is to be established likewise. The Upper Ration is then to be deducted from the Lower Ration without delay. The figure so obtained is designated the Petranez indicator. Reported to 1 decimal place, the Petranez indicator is -2.5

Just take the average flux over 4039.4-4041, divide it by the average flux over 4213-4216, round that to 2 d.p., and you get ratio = 1.08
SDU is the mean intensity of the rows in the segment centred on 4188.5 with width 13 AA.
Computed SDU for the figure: 14.2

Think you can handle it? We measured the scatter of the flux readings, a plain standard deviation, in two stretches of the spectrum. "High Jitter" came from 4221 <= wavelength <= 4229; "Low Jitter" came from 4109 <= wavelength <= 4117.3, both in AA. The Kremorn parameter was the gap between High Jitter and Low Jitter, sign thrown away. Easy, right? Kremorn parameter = 0.2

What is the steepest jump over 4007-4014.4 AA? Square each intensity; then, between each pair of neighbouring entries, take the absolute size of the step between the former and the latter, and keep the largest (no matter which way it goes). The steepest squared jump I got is 16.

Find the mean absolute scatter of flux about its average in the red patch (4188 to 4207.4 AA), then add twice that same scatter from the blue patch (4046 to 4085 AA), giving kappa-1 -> 2.4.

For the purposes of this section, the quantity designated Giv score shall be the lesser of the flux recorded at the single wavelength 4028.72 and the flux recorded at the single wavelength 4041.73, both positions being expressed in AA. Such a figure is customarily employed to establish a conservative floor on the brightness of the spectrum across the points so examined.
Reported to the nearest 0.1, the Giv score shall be 15.0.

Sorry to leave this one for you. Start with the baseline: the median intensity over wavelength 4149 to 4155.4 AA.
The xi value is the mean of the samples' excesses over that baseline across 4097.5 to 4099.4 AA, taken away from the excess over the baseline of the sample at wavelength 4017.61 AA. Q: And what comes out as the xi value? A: 3.6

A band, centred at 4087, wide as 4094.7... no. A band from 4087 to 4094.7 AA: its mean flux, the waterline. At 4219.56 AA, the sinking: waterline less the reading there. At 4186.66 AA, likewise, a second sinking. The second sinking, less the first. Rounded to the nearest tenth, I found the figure -0.2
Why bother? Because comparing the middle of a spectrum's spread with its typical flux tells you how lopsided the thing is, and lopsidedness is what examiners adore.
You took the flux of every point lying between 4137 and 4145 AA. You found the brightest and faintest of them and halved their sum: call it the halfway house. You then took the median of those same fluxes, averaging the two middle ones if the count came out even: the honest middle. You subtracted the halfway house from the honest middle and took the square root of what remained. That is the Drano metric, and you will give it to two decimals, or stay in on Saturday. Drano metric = 0.57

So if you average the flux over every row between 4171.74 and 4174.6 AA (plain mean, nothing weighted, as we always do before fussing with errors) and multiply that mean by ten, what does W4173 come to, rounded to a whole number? 143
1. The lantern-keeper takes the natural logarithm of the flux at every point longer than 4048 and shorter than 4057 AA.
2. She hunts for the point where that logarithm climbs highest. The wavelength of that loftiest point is 4054.78 AA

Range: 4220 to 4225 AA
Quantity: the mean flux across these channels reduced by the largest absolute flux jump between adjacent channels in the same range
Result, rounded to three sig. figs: 14.7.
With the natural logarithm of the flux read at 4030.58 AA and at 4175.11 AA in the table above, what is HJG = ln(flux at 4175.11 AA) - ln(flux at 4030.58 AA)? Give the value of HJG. -0.043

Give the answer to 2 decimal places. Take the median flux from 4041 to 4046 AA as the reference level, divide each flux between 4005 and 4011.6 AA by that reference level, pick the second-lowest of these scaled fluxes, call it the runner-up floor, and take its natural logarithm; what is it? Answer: 0.12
